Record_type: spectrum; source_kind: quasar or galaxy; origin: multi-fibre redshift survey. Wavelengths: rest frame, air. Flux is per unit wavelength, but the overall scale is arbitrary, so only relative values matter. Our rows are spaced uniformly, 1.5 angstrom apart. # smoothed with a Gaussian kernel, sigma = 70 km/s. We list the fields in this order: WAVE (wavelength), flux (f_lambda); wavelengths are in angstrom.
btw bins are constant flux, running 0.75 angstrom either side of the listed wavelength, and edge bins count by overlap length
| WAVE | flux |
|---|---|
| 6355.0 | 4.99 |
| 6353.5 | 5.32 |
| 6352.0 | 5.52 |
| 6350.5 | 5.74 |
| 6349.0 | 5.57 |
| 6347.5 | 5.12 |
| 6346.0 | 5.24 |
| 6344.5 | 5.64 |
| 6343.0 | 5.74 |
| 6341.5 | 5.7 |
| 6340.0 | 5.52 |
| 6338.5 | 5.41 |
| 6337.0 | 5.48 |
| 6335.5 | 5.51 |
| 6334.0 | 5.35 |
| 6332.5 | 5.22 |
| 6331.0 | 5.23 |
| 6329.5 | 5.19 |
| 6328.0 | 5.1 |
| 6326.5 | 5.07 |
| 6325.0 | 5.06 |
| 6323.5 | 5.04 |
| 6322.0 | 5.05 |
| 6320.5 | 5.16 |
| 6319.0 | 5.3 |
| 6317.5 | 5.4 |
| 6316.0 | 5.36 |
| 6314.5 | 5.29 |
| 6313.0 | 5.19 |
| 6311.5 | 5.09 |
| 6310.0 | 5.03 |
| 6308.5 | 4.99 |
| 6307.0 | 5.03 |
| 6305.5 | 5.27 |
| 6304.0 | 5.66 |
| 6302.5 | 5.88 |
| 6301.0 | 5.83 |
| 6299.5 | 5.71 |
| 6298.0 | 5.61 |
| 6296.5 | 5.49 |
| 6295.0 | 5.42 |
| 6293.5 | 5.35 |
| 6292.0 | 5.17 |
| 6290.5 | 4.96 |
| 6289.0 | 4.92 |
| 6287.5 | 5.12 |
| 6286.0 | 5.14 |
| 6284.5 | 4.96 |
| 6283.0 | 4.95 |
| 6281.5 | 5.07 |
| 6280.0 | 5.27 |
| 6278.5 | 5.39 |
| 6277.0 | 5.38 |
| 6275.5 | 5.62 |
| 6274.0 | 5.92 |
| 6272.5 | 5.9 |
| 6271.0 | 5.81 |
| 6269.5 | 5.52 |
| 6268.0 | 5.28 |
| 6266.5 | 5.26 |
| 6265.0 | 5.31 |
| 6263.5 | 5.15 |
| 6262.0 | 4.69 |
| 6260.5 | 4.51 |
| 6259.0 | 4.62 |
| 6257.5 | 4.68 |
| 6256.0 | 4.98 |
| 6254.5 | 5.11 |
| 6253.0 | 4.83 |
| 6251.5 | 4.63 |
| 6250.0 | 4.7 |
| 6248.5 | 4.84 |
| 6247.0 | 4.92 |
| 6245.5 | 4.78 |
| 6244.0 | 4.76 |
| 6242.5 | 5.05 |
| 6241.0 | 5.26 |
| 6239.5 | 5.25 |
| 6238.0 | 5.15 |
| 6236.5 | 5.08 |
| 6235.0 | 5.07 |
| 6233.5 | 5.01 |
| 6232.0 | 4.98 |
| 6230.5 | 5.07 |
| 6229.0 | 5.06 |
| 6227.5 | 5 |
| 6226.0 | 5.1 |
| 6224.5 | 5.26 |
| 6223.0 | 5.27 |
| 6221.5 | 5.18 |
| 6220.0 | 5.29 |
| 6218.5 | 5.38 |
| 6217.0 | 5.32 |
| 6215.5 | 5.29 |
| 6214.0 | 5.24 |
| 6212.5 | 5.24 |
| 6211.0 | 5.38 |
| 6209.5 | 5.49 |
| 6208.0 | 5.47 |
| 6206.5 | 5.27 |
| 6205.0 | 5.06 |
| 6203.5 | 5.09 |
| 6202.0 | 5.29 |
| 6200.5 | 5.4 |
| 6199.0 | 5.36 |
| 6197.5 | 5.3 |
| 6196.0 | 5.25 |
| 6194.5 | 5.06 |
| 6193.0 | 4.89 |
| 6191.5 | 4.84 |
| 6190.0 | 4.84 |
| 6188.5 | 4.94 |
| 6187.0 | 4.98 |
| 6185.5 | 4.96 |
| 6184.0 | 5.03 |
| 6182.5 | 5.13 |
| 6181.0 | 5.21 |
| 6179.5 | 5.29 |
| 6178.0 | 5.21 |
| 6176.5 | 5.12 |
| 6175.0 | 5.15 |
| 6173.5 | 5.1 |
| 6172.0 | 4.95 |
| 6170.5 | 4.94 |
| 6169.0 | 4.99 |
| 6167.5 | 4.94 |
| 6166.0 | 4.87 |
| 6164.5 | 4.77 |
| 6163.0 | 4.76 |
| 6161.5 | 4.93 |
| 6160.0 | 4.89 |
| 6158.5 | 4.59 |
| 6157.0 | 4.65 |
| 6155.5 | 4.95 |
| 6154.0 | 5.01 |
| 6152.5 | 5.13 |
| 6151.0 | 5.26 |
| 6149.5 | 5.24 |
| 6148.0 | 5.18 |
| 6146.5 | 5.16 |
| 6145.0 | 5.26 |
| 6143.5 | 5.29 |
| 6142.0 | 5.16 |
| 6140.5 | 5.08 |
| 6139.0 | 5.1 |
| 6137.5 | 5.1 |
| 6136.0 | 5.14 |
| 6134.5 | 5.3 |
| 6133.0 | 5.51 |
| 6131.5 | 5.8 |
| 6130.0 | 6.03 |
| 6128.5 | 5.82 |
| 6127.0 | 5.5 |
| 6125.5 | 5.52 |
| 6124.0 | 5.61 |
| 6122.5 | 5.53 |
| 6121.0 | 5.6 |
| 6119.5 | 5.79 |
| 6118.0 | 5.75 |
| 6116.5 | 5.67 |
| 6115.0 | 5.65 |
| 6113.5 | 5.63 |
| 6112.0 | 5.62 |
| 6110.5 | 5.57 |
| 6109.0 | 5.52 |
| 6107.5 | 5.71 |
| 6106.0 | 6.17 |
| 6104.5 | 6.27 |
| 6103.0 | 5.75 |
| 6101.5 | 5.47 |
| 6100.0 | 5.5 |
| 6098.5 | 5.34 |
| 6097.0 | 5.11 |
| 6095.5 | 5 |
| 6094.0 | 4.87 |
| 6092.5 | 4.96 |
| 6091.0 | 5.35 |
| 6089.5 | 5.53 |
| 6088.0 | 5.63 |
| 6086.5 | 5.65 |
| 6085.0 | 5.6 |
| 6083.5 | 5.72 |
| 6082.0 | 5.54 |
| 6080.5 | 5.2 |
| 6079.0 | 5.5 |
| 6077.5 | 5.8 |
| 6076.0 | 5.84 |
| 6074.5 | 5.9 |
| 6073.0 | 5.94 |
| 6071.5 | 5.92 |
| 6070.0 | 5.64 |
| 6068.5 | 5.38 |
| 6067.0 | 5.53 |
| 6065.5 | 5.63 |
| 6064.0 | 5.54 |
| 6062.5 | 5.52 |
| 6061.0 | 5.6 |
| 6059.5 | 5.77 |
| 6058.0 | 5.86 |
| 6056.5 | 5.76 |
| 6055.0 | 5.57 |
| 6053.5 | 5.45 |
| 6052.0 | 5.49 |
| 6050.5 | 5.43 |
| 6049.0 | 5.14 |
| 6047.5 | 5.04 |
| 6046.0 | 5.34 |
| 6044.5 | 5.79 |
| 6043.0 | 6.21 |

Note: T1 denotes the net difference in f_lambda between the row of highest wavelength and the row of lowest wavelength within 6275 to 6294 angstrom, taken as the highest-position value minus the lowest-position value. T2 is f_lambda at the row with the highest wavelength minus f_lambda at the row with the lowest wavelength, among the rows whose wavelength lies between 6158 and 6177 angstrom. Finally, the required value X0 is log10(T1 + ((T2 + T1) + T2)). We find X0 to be -0.28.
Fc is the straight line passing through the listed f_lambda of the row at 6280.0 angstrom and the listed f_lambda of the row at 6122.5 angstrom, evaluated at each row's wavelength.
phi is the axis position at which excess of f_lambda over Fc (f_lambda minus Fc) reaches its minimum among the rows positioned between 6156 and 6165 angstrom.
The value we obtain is 6158.5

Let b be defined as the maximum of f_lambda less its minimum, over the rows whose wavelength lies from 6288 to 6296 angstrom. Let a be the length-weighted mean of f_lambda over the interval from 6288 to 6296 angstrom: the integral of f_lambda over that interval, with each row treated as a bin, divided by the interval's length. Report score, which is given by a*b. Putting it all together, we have 2.6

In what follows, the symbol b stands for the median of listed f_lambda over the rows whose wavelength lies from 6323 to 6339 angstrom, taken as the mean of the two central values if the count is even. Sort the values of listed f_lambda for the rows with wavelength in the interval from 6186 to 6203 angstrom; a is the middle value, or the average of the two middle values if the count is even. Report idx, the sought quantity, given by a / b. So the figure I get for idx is 0.97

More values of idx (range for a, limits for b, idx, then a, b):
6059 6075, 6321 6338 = 1.08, 5.6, 5.19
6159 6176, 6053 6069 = 0.89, 4.9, 5.57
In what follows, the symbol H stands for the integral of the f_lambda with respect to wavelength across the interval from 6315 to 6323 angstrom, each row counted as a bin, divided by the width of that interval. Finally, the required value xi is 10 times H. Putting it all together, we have 52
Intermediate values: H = 5.2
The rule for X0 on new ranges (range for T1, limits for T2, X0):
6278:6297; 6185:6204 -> -0.34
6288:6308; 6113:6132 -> -0.25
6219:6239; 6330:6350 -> -0.40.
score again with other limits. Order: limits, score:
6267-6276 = 3.6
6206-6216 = 1.3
